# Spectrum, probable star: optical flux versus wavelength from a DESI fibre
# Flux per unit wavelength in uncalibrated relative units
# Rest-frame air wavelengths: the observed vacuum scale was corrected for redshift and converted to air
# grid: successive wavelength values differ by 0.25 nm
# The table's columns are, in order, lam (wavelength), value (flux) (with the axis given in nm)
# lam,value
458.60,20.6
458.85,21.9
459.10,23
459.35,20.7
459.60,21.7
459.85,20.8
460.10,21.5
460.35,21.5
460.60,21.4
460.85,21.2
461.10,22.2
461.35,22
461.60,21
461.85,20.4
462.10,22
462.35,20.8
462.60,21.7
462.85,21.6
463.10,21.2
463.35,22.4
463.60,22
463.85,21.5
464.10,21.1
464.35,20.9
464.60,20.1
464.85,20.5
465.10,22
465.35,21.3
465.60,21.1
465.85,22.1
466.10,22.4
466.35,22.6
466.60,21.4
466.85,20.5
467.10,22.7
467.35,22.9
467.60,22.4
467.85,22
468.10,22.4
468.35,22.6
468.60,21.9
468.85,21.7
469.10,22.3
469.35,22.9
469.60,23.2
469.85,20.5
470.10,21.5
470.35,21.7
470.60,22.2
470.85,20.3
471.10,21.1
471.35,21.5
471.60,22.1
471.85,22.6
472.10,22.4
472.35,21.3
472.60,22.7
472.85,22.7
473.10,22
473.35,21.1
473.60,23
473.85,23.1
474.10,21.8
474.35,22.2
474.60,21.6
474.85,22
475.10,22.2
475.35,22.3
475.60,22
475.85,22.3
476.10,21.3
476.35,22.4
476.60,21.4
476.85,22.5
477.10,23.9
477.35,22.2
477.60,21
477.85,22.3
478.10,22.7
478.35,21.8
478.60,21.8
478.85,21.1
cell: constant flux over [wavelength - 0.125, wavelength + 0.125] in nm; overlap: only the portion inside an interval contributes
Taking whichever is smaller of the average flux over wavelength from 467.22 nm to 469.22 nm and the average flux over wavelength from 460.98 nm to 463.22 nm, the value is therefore 21.43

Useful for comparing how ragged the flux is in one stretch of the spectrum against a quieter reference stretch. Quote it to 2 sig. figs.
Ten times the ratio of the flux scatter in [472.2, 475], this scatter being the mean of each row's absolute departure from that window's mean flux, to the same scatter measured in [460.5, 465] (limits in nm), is 10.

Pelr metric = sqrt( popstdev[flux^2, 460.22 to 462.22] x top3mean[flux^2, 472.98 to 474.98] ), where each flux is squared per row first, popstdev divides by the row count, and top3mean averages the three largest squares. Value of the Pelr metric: 112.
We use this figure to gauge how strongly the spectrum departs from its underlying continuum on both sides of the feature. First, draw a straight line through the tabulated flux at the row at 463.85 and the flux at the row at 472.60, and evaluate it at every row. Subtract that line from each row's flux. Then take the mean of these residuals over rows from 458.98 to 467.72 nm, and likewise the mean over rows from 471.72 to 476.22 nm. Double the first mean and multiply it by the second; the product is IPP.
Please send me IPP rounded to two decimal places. -0.19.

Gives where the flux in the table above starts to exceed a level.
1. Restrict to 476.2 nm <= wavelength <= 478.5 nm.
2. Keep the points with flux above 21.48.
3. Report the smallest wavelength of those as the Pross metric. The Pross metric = 476.35 nm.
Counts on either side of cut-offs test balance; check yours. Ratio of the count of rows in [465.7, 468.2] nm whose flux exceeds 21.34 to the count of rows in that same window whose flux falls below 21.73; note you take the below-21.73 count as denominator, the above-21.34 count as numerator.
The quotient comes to 4.5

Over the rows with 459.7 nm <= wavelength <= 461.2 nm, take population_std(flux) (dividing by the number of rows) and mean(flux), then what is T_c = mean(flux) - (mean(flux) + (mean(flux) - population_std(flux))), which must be -21.0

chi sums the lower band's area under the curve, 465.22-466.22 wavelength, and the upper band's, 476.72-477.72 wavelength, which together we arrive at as 44.1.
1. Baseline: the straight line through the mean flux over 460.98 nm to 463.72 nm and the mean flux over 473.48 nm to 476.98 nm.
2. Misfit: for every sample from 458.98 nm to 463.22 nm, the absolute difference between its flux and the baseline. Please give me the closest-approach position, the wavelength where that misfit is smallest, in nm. 462.85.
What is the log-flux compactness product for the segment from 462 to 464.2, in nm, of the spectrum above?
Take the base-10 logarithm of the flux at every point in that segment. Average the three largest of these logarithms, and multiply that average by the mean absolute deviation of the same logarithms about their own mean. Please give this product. 0.011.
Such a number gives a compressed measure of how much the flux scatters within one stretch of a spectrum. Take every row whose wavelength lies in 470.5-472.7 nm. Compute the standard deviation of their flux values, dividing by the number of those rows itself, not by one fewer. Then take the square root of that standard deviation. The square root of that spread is 0.87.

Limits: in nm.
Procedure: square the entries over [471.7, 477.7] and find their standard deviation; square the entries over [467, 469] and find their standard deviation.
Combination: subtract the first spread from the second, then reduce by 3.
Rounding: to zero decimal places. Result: -15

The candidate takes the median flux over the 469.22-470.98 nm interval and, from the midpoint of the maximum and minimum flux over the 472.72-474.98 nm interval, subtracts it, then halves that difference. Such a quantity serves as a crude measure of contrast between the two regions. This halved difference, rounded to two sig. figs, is 0.20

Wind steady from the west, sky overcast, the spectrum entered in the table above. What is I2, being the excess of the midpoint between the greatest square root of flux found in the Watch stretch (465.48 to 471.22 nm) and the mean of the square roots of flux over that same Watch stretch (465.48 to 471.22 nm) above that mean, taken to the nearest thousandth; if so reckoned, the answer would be 0.067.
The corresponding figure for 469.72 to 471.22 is 0.053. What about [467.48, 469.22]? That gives 0.022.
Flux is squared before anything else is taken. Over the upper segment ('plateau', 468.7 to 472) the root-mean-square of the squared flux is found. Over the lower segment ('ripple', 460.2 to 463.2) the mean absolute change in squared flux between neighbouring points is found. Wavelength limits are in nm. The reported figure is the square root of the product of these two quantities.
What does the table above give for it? 116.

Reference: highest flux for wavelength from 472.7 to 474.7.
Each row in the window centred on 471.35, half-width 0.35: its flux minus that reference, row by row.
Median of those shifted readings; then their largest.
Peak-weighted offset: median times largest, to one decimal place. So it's 1.6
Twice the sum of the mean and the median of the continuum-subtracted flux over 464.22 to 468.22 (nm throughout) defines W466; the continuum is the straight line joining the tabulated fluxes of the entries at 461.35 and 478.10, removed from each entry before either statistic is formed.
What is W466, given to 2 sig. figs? -1.4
